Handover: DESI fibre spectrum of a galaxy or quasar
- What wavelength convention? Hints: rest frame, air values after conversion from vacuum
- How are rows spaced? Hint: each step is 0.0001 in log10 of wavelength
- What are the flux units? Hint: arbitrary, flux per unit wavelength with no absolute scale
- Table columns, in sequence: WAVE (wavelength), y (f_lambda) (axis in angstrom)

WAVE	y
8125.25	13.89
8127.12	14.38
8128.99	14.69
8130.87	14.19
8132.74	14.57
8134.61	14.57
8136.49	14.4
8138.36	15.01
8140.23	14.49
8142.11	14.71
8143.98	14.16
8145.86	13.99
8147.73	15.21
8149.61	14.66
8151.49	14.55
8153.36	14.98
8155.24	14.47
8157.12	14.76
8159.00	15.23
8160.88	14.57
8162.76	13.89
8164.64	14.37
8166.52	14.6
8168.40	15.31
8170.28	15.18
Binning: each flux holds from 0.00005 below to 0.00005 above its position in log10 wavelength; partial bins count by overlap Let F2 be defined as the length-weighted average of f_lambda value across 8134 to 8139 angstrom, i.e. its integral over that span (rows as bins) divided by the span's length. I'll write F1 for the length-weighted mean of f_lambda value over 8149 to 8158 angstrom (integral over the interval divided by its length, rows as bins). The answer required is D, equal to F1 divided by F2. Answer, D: 1.00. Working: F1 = 14.7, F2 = 14.64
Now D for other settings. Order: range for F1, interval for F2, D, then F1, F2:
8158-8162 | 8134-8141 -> 1.01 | 14.8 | 14.63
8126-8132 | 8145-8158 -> 0.98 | 14.4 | 14.67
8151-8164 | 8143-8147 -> 1.03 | 14.6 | 14.16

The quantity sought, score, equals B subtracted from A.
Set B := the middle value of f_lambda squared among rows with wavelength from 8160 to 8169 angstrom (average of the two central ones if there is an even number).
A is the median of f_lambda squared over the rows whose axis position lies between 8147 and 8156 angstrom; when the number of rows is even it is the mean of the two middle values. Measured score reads 2.6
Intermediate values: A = 215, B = 212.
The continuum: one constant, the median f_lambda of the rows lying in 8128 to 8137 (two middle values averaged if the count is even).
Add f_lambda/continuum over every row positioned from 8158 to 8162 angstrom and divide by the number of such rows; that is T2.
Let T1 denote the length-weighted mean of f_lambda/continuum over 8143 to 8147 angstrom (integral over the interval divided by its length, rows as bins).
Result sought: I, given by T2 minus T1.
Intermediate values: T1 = 0.972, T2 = 1.02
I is 0.05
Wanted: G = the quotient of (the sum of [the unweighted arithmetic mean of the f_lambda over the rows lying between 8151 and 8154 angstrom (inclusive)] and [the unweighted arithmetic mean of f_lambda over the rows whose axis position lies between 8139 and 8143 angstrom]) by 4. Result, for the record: 7.341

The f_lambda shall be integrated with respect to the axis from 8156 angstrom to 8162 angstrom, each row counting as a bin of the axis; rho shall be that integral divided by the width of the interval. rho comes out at 14.80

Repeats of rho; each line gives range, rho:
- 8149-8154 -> 14.73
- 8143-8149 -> 14.47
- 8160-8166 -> 14.29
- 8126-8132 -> 14.40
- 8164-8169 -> 14.75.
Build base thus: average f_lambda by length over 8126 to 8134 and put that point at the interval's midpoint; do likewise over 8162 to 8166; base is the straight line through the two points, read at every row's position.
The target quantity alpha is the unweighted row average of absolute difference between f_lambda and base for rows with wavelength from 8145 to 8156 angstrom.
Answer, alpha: 0.46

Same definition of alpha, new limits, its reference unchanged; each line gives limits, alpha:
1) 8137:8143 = 0.37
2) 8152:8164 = 0.52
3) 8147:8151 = 0.63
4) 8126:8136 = 0.17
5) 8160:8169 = 0.49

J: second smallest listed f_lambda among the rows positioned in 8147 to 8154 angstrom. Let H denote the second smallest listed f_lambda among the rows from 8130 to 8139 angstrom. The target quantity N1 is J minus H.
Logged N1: 0.26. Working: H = 14.4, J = 14.66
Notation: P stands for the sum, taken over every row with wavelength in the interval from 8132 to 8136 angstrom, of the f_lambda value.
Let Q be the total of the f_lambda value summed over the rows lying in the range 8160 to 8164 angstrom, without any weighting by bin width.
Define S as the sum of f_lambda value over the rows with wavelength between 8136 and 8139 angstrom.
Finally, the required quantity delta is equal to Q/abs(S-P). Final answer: 105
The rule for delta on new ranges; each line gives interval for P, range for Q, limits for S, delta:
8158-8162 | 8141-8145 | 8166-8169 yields 262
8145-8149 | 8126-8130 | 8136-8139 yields 138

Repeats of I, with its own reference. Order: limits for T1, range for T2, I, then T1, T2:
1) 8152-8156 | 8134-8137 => -0.02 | 1.011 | 0.99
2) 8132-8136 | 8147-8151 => 0.03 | 0.998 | 1.03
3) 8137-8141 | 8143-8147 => -0.05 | 1.013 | 0.97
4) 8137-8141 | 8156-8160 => 0.02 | 1.013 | 1.03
